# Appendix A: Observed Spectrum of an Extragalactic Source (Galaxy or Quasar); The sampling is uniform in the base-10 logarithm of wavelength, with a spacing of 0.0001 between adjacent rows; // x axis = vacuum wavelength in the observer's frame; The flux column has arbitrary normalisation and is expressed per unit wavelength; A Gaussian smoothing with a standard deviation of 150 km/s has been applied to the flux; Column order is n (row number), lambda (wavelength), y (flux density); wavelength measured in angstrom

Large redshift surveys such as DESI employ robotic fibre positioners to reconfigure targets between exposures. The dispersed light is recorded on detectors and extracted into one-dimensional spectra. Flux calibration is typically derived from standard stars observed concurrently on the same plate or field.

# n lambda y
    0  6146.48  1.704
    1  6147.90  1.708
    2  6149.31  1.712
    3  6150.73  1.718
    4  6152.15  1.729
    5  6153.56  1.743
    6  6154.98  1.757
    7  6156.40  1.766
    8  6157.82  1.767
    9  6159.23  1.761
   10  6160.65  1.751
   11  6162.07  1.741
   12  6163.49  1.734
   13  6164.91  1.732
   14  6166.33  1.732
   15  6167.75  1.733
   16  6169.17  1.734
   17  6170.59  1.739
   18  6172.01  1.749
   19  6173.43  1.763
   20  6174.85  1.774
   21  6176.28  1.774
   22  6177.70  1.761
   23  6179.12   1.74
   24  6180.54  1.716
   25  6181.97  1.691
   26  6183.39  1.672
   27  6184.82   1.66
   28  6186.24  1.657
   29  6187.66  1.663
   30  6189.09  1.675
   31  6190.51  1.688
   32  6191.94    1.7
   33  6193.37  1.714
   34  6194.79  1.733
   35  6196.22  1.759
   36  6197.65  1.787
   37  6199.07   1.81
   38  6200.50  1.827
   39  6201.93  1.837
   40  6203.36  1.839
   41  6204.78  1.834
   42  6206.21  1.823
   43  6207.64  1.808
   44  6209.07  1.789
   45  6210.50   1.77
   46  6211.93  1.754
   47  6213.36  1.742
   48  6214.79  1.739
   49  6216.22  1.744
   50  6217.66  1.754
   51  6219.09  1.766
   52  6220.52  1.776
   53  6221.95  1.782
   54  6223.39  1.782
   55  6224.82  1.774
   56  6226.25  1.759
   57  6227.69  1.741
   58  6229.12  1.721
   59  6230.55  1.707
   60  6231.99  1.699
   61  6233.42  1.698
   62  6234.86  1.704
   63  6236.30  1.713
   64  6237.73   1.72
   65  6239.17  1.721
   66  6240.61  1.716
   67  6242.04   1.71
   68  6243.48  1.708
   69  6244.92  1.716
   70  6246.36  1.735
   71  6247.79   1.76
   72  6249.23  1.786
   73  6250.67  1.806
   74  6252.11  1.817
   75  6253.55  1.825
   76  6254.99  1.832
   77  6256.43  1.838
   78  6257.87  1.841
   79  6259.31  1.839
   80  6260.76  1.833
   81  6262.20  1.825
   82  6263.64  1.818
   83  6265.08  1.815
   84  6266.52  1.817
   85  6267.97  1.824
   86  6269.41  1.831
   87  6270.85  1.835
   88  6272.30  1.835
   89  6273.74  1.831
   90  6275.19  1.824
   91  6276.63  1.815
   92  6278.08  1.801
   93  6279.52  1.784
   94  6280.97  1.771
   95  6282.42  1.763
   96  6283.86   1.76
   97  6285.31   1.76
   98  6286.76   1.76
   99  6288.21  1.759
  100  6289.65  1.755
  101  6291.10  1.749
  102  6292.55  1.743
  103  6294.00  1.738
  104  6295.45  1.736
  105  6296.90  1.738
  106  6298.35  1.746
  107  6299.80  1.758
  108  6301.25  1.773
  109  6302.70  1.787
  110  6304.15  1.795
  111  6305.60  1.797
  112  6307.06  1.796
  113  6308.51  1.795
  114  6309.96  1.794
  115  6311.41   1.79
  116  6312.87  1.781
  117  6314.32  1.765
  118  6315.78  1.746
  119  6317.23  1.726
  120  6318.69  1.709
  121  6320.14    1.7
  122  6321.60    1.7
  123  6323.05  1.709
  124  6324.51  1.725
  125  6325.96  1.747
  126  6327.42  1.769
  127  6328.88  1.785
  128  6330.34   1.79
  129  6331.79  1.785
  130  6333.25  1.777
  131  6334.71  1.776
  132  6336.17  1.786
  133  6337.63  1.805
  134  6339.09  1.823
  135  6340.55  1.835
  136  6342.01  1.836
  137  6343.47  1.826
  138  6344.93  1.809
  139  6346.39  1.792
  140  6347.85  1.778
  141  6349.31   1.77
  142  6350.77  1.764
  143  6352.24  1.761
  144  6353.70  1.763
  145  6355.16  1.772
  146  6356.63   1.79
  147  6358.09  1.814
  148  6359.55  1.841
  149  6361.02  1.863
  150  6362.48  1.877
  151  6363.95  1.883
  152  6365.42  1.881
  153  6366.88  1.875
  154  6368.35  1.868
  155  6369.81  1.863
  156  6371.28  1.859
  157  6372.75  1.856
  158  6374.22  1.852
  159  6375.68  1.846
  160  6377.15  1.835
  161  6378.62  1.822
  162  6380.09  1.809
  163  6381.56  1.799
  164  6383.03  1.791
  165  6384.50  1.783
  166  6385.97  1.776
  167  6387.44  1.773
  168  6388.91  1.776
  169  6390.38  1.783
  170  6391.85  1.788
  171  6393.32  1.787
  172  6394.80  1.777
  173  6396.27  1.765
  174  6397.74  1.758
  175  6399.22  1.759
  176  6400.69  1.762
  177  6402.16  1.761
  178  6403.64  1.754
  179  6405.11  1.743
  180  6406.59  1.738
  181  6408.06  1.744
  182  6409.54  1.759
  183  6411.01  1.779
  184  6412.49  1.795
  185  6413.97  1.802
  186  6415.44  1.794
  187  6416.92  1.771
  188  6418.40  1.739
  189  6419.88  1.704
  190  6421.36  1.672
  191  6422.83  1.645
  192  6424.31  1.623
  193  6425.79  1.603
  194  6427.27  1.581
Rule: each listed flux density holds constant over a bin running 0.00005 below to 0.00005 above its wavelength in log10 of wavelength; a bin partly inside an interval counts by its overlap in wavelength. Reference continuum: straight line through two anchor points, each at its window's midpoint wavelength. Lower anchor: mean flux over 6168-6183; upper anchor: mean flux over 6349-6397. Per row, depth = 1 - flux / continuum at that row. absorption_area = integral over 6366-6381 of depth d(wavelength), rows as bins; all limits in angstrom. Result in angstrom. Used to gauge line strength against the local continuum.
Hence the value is -0.3 angstrom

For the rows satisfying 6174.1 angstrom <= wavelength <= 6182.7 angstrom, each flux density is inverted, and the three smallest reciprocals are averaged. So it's 0.565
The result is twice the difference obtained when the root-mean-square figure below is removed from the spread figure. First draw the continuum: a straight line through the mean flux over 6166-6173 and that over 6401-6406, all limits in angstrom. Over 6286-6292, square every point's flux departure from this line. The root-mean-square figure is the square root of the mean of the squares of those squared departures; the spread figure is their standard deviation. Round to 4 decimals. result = -0.0001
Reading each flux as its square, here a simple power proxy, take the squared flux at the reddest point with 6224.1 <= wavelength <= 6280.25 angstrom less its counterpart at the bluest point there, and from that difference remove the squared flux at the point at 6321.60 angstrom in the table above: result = -2.9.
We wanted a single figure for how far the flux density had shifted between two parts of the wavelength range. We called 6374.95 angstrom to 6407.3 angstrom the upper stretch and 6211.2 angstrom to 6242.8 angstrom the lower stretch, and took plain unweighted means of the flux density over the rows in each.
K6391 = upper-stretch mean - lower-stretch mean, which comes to 0.04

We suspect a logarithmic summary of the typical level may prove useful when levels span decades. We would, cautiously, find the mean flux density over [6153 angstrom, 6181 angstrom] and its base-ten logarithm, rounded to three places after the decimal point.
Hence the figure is 0.243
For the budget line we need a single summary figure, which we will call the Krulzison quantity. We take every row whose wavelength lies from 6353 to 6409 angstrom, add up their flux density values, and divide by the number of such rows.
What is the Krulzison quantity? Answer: 1.80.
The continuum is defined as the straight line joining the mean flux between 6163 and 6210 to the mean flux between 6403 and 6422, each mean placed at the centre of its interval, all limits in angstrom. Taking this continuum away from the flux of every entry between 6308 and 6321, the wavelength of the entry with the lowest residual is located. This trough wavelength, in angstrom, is 6320.14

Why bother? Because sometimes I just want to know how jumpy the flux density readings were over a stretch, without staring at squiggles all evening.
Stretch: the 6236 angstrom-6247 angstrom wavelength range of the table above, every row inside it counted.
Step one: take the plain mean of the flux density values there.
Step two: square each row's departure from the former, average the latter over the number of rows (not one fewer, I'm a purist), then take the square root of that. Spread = 0.008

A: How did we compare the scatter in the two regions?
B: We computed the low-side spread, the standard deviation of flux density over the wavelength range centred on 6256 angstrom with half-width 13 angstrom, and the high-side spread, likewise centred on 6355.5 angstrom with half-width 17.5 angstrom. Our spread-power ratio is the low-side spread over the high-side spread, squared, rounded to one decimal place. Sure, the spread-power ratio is 1.0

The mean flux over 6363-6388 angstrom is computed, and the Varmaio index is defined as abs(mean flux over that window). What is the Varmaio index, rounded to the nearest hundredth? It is 1.83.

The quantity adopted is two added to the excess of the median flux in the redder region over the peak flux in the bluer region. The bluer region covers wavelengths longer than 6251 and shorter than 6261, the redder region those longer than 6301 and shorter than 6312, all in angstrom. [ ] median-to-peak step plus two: 1.95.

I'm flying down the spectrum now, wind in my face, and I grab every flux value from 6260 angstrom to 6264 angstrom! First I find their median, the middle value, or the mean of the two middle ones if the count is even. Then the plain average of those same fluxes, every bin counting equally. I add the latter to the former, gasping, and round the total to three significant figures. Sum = 3.65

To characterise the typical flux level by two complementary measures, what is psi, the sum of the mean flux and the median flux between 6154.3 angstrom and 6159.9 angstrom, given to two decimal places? 3.53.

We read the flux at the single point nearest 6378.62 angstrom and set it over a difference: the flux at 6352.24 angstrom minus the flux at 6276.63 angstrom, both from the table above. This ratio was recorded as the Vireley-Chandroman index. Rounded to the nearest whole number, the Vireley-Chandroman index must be -34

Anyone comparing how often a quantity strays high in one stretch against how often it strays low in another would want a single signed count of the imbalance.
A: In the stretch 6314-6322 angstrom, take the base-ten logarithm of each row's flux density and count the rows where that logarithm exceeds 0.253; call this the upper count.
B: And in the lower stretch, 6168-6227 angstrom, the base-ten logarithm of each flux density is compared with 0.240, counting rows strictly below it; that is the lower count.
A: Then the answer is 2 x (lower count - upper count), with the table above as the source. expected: 24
